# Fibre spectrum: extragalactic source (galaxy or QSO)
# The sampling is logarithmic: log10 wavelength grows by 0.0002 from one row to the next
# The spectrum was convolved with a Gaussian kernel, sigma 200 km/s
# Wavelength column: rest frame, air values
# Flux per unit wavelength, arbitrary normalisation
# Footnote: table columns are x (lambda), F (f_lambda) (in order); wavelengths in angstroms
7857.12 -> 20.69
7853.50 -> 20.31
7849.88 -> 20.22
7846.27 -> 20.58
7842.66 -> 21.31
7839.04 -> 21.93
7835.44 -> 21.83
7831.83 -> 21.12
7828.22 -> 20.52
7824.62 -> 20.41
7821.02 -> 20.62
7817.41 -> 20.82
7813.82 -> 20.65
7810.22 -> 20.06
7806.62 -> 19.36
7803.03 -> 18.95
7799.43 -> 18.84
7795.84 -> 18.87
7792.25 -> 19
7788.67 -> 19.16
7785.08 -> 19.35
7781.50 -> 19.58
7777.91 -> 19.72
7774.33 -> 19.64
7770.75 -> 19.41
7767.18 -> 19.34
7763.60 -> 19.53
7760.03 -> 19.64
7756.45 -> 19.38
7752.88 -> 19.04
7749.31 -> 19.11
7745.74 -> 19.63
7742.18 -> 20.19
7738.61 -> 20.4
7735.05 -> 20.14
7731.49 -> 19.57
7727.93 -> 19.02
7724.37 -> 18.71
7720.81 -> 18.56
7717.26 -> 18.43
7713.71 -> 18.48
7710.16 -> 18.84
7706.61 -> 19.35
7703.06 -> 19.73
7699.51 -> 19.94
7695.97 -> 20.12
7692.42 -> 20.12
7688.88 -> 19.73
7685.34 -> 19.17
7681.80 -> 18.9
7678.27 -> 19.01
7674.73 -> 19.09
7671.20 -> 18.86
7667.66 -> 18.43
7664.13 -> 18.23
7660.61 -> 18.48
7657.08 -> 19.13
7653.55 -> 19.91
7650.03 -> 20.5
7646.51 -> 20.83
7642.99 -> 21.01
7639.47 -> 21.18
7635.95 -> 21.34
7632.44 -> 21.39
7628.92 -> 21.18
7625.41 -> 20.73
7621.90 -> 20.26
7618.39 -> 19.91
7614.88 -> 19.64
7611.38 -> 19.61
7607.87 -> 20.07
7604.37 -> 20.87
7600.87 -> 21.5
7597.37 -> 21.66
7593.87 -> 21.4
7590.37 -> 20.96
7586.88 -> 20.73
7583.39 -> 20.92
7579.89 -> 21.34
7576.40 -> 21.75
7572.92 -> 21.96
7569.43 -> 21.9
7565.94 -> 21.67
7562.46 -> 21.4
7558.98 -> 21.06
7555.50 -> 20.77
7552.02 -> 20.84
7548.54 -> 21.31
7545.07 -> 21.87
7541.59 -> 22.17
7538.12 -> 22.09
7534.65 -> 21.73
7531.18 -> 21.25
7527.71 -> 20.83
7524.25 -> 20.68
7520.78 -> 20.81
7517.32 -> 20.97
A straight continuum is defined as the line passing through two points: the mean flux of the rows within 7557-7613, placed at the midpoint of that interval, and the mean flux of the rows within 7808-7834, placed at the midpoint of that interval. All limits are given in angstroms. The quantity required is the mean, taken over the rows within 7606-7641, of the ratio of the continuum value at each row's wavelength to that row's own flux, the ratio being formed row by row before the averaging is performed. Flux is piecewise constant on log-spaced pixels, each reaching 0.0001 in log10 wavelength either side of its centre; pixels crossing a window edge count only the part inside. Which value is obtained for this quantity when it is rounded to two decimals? 1.03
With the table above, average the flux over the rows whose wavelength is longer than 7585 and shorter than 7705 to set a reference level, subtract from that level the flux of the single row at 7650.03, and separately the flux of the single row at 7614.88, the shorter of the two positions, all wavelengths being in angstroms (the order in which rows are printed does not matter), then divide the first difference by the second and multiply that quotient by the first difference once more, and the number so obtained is 0.3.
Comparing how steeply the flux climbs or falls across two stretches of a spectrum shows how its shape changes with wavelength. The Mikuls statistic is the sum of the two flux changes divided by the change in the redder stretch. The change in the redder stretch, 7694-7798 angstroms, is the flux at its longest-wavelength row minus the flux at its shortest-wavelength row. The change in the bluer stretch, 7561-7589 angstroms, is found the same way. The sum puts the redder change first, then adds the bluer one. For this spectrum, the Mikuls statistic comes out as 1.5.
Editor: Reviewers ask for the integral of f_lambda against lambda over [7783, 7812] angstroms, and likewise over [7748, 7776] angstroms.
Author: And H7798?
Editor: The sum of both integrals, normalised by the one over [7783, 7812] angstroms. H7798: 2.0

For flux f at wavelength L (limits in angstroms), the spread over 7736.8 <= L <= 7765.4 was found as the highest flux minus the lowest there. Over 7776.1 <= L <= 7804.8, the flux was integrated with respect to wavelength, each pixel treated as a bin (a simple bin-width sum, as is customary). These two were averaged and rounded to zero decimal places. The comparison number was 276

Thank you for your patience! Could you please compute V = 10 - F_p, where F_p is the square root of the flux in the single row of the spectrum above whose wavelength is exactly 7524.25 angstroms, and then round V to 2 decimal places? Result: 5.45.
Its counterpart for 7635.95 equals 5.38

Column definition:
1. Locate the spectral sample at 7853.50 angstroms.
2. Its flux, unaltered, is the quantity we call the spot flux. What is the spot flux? 20.31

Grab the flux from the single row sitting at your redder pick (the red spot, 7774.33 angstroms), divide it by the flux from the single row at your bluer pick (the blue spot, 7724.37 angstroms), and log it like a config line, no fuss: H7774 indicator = 1.05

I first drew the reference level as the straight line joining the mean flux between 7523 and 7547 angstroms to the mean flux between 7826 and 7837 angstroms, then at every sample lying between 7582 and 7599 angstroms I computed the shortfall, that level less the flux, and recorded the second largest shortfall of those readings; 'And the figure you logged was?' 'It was 0.5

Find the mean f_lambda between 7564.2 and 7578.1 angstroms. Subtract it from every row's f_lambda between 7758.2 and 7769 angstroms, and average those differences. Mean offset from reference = -2.3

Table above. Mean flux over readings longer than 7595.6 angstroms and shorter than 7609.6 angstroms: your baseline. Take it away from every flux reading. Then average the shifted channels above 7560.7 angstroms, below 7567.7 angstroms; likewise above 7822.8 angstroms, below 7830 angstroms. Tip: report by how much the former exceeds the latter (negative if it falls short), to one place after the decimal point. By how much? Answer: 1.1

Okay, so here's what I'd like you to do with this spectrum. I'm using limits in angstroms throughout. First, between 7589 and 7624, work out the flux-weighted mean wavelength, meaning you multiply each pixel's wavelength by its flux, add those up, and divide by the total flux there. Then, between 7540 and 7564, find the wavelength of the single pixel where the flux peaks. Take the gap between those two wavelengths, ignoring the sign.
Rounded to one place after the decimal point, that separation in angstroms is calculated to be 64.3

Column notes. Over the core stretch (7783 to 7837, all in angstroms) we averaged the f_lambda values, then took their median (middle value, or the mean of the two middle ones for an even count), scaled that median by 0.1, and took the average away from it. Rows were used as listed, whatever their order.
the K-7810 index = -18.0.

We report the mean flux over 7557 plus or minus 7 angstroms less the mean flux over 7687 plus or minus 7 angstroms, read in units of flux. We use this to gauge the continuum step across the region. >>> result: 1.5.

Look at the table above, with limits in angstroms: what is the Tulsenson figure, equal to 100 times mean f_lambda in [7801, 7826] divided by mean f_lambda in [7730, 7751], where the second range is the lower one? 101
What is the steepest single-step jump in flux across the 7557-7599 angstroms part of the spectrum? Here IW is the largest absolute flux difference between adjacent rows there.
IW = 0.44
